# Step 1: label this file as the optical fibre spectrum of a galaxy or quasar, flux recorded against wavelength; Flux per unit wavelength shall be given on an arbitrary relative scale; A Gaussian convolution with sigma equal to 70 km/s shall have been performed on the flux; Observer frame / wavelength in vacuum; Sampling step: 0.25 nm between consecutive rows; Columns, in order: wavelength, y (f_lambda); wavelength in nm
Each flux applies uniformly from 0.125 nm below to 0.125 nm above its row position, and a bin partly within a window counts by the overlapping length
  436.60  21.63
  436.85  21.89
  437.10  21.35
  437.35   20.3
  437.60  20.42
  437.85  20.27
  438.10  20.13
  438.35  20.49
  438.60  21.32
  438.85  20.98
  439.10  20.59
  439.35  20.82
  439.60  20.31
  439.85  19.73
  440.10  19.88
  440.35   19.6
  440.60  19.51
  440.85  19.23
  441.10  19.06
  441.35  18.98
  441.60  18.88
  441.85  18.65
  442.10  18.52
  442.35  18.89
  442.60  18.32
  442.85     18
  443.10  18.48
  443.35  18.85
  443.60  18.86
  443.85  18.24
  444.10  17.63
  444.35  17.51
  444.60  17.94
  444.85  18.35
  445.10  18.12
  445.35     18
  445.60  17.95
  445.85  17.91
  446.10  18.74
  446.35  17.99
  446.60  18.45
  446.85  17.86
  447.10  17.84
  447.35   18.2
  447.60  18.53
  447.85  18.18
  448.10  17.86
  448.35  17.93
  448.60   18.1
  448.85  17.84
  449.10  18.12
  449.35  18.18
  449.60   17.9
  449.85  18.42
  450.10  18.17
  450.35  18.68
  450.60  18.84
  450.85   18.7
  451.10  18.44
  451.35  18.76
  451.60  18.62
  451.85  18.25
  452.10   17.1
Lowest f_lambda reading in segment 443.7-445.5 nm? 17.51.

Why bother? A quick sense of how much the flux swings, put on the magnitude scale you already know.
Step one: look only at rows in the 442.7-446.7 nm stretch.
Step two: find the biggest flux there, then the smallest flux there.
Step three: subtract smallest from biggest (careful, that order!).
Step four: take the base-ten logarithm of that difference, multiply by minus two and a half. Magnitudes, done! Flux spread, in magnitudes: -0.33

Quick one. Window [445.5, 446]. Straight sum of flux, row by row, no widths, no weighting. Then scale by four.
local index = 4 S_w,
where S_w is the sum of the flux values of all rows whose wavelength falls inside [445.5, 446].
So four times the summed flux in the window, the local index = 143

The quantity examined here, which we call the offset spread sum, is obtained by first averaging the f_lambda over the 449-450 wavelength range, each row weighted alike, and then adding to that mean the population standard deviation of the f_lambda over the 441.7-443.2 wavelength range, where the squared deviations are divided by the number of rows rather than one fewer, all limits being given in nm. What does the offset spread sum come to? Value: 18.4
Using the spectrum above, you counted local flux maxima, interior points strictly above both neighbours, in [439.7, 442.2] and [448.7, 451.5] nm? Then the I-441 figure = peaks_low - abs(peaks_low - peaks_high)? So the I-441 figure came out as -1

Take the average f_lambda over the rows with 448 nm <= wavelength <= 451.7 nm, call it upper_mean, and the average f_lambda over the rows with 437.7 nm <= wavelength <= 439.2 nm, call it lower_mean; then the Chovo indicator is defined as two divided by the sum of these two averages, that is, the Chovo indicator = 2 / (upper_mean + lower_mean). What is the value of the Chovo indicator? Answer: 0.051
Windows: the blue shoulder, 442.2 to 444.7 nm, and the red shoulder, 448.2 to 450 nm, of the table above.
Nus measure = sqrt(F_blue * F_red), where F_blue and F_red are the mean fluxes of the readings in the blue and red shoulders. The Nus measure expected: 18.2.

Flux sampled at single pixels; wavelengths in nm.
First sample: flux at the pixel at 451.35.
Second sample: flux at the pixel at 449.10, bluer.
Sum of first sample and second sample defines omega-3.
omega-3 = 36.9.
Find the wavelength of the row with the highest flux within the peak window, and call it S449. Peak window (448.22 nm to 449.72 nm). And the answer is 449.35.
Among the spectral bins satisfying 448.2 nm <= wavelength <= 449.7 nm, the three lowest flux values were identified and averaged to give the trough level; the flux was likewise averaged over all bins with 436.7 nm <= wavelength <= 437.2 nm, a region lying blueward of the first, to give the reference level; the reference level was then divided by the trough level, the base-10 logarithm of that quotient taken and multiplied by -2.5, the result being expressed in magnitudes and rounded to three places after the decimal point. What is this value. -0.206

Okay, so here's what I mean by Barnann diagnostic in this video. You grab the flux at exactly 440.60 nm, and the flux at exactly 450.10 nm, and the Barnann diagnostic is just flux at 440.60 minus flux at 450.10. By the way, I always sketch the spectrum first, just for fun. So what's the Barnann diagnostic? 1.3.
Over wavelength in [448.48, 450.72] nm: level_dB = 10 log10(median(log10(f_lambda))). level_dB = 1.00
